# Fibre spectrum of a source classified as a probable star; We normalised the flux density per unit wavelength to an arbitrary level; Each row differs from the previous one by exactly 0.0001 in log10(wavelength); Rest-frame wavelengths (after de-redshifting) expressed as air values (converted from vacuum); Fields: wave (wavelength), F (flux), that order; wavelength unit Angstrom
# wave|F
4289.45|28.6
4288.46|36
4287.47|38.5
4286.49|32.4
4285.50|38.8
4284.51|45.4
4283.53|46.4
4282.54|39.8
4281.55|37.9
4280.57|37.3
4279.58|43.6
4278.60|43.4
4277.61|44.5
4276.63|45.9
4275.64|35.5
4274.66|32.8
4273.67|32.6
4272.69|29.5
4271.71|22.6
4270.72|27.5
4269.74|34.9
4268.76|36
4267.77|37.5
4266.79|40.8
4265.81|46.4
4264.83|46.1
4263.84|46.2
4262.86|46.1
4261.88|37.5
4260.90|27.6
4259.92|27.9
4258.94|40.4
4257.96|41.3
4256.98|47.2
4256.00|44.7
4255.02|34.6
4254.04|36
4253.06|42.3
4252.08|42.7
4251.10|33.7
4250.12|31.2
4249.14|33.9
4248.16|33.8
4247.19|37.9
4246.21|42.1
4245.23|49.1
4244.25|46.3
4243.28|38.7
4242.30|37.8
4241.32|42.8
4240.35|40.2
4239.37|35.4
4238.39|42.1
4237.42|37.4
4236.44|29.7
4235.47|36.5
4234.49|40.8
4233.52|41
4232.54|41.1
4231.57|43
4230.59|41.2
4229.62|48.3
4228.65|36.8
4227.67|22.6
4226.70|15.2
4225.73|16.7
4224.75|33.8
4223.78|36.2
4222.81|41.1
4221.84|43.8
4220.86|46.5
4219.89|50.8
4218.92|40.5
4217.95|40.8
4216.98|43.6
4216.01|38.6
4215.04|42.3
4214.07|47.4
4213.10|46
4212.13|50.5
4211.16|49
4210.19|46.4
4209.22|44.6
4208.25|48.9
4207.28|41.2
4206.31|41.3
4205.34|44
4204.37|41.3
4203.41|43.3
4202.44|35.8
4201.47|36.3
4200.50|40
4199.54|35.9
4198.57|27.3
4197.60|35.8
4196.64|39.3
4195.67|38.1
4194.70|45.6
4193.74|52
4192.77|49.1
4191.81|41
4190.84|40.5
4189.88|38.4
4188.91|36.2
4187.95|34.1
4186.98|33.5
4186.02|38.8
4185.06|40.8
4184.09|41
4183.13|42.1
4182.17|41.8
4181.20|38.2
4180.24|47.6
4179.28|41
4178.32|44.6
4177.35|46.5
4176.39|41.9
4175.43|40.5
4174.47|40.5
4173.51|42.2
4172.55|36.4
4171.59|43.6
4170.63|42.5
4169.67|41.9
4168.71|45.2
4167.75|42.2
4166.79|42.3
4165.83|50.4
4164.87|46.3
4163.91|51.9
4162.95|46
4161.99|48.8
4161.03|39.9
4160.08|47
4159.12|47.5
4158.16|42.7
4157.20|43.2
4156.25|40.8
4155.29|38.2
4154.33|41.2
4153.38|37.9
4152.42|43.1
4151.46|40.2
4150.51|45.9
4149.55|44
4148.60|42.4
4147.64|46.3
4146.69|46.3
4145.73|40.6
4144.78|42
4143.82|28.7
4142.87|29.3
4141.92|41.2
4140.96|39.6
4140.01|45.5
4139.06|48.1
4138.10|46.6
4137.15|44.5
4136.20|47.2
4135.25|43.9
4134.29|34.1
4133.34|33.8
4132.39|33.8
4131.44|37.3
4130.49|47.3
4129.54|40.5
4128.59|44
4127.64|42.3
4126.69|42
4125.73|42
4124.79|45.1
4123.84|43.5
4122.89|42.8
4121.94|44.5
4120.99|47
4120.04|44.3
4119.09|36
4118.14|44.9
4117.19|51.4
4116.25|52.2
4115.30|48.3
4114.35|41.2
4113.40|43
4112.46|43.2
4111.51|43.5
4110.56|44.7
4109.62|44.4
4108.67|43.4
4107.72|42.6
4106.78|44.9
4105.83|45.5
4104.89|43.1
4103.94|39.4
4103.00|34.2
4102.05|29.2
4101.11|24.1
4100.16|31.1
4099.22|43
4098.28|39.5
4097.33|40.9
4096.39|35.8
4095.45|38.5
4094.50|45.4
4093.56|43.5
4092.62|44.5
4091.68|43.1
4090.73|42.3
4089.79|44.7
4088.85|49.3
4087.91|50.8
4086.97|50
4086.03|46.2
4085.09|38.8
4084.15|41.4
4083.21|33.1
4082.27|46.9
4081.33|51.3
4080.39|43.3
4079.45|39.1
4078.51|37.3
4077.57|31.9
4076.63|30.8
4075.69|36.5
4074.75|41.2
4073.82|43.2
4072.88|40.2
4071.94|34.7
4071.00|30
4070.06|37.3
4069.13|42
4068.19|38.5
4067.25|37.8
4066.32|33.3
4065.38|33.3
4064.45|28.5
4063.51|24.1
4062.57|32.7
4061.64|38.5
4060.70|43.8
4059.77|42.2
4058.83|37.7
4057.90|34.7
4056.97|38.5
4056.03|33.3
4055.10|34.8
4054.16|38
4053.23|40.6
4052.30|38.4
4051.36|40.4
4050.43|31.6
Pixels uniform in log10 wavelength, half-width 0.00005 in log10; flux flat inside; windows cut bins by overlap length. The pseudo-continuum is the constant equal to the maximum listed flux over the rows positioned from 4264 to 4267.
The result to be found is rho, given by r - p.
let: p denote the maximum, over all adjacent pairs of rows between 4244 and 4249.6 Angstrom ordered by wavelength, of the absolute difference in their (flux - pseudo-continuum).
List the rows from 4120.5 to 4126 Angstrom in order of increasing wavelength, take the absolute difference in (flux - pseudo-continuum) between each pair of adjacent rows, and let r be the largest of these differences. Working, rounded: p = 7.0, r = 3.1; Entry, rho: -4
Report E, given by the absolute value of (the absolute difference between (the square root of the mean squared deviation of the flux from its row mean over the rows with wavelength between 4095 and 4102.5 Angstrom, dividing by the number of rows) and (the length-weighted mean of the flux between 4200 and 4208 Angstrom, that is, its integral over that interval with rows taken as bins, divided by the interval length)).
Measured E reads 35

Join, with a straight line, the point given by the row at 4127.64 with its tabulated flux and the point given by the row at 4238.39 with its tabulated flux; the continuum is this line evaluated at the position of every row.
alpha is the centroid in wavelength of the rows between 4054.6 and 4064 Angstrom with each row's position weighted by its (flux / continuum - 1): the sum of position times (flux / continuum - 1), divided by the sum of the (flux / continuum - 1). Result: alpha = 4059.8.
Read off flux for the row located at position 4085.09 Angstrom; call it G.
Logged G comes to 38.8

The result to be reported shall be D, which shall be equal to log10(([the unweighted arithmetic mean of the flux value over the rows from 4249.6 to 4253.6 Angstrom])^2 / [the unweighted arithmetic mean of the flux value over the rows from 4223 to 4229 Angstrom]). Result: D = 1.72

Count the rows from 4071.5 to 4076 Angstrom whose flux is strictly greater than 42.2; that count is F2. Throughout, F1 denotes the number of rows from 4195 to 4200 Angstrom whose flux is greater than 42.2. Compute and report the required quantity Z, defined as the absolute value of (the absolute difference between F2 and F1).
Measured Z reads 1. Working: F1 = 0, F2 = 1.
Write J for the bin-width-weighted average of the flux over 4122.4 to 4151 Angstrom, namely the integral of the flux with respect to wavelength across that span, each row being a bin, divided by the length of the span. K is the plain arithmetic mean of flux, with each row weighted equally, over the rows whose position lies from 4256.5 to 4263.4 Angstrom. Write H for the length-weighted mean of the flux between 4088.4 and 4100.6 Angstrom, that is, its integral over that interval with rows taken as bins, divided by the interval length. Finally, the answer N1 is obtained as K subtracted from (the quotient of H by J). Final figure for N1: -37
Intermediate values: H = 41.7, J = 41.7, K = 38.3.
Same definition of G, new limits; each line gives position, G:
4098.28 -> 39.5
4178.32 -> 44.6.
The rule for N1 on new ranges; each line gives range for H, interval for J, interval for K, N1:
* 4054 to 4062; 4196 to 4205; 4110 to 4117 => -44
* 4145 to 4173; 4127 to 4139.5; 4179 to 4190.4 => -38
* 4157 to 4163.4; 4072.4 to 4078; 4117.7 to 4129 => -42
